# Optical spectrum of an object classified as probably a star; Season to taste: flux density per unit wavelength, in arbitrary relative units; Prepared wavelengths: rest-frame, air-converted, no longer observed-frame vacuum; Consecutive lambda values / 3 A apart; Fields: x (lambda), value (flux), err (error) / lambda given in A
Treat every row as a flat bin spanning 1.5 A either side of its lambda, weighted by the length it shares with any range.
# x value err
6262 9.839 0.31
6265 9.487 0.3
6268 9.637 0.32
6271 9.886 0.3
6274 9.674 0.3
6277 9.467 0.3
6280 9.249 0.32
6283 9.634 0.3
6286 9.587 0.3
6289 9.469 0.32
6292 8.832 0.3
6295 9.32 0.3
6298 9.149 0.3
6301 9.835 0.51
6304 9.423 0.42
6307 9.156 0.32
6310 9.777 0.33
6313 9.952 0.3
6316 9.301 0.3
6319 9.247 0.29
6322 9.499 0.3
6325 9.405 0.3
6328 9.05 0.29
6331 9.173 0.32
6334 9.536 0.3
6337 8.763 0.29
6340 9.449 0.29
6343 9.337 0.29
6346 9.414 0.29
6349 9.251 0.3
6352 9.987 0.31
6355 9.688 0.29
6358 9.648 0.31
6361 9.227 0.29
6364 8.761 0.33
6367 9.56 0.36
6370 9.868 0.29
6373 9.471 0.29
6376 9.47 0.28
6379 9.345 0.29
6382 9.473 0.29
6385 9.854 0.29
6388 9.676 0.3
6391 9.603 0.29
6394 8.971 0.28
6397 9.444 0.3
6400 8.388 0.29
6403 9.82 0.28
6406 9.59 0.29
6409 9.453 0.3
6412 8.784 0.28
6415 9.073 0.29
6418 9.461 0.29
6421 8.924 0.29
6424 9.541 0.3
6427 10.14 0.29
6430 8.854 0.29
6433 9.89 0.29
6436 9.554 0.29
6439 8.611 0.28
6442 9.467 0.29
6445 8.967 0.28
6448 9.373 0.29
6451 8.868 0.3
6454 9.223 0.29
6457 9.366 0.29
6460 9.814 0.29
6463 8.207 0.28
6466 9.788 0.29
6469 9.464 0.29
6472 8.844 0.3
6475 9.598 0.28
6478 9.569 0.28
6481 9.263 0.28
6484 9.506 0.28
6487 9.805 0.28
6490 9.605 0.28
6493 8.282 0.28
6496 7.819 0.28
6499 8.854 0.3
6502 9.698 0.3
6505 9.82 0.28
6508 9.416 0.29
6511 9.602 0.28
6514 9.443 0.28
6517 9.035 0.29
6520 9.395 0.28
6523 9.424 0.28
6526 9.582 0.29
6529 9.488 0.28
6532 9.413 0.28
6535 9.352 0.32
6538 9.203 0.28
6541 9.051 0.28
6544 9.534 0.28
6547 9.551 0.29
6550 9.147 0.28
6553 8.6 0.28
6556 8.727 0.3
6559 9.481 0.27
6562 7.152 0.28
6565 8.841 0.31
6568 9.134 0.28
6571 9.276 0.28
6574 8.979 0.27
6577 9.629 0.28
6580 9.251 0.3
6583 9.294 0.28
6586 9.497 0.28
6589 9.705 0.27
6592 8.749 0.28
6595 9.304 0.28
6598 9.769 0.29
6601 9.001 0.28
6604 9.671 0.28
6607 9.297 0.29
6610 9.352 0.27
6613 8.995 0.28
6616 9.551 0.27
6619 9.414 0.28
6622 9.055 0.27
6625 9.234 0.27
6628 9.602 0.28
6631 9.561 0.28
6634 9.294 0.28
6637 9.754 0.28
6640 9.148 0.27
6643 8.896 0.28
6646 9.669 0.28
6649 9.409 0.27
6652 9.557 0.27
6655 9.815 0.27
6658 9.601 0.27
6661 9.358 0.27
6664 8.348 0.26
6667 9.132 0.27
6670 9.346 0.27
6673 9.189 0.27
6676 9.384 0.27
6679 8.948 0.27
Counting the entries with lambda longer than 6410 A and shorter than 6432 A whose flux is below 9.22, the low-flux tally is 4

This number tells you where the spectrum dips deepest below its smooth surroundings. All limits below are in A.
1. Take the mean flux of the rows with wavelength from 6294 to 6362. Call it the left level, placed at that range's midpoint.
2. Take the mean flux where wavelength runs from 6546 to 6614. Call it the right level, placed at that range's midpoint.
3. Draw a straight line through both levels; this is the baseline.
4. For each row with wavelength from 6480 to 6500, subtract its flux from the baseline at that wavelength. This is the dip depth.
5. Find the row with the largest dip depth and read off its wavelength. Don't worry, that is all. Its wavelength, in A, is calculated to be 6496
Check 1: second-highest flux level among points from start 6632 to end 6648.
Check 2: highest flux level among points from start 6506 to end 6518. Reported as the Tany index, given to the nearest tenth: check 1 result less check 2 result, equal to 0.1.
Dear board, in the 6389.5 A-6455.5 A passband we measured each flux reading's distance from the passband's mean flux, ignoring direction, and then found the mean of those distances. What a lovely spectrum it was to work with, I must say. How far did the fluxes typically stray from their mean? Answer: 0.37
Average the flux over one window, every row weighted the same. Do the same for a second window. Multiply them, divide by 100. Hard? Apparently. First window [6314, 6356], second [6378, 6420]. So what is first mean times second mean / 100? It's 0.88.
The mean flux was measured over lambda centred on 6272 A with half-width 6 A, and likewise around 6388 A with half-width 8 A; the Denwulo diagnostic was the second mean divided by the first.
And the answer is 0.98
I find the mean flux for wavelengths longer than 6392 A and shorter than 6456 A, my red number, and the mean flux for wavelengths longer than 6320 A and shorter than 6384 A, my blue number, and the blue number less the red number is 0.14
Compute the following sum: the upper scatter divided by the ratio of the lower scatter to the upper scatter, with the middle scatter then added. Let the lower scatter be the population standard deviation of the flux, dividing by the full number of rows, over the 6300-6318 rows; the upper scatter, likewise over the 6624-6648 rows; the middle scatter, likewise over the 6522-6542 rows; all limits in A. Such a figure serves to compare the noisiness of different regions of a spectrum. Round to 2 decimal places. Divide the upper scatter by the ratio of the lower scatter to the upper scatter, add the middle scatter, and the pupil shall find 0.43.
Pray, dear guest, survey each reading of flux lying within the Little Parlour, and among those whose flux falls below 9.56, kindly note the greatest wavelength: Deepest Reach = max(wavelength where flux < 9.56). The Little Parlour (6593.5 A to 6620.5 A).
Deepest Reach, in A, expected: 6619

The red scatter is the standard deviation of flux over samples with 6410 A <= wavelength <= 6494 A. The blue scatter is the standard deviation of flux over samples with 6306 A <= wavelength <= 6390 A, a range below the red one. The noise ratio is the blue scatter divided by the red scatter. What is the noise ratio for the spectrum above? 0.65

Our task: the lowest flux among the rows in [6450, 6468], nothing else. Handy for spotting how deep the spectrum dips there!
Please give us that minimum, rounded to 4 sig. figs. 8.207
